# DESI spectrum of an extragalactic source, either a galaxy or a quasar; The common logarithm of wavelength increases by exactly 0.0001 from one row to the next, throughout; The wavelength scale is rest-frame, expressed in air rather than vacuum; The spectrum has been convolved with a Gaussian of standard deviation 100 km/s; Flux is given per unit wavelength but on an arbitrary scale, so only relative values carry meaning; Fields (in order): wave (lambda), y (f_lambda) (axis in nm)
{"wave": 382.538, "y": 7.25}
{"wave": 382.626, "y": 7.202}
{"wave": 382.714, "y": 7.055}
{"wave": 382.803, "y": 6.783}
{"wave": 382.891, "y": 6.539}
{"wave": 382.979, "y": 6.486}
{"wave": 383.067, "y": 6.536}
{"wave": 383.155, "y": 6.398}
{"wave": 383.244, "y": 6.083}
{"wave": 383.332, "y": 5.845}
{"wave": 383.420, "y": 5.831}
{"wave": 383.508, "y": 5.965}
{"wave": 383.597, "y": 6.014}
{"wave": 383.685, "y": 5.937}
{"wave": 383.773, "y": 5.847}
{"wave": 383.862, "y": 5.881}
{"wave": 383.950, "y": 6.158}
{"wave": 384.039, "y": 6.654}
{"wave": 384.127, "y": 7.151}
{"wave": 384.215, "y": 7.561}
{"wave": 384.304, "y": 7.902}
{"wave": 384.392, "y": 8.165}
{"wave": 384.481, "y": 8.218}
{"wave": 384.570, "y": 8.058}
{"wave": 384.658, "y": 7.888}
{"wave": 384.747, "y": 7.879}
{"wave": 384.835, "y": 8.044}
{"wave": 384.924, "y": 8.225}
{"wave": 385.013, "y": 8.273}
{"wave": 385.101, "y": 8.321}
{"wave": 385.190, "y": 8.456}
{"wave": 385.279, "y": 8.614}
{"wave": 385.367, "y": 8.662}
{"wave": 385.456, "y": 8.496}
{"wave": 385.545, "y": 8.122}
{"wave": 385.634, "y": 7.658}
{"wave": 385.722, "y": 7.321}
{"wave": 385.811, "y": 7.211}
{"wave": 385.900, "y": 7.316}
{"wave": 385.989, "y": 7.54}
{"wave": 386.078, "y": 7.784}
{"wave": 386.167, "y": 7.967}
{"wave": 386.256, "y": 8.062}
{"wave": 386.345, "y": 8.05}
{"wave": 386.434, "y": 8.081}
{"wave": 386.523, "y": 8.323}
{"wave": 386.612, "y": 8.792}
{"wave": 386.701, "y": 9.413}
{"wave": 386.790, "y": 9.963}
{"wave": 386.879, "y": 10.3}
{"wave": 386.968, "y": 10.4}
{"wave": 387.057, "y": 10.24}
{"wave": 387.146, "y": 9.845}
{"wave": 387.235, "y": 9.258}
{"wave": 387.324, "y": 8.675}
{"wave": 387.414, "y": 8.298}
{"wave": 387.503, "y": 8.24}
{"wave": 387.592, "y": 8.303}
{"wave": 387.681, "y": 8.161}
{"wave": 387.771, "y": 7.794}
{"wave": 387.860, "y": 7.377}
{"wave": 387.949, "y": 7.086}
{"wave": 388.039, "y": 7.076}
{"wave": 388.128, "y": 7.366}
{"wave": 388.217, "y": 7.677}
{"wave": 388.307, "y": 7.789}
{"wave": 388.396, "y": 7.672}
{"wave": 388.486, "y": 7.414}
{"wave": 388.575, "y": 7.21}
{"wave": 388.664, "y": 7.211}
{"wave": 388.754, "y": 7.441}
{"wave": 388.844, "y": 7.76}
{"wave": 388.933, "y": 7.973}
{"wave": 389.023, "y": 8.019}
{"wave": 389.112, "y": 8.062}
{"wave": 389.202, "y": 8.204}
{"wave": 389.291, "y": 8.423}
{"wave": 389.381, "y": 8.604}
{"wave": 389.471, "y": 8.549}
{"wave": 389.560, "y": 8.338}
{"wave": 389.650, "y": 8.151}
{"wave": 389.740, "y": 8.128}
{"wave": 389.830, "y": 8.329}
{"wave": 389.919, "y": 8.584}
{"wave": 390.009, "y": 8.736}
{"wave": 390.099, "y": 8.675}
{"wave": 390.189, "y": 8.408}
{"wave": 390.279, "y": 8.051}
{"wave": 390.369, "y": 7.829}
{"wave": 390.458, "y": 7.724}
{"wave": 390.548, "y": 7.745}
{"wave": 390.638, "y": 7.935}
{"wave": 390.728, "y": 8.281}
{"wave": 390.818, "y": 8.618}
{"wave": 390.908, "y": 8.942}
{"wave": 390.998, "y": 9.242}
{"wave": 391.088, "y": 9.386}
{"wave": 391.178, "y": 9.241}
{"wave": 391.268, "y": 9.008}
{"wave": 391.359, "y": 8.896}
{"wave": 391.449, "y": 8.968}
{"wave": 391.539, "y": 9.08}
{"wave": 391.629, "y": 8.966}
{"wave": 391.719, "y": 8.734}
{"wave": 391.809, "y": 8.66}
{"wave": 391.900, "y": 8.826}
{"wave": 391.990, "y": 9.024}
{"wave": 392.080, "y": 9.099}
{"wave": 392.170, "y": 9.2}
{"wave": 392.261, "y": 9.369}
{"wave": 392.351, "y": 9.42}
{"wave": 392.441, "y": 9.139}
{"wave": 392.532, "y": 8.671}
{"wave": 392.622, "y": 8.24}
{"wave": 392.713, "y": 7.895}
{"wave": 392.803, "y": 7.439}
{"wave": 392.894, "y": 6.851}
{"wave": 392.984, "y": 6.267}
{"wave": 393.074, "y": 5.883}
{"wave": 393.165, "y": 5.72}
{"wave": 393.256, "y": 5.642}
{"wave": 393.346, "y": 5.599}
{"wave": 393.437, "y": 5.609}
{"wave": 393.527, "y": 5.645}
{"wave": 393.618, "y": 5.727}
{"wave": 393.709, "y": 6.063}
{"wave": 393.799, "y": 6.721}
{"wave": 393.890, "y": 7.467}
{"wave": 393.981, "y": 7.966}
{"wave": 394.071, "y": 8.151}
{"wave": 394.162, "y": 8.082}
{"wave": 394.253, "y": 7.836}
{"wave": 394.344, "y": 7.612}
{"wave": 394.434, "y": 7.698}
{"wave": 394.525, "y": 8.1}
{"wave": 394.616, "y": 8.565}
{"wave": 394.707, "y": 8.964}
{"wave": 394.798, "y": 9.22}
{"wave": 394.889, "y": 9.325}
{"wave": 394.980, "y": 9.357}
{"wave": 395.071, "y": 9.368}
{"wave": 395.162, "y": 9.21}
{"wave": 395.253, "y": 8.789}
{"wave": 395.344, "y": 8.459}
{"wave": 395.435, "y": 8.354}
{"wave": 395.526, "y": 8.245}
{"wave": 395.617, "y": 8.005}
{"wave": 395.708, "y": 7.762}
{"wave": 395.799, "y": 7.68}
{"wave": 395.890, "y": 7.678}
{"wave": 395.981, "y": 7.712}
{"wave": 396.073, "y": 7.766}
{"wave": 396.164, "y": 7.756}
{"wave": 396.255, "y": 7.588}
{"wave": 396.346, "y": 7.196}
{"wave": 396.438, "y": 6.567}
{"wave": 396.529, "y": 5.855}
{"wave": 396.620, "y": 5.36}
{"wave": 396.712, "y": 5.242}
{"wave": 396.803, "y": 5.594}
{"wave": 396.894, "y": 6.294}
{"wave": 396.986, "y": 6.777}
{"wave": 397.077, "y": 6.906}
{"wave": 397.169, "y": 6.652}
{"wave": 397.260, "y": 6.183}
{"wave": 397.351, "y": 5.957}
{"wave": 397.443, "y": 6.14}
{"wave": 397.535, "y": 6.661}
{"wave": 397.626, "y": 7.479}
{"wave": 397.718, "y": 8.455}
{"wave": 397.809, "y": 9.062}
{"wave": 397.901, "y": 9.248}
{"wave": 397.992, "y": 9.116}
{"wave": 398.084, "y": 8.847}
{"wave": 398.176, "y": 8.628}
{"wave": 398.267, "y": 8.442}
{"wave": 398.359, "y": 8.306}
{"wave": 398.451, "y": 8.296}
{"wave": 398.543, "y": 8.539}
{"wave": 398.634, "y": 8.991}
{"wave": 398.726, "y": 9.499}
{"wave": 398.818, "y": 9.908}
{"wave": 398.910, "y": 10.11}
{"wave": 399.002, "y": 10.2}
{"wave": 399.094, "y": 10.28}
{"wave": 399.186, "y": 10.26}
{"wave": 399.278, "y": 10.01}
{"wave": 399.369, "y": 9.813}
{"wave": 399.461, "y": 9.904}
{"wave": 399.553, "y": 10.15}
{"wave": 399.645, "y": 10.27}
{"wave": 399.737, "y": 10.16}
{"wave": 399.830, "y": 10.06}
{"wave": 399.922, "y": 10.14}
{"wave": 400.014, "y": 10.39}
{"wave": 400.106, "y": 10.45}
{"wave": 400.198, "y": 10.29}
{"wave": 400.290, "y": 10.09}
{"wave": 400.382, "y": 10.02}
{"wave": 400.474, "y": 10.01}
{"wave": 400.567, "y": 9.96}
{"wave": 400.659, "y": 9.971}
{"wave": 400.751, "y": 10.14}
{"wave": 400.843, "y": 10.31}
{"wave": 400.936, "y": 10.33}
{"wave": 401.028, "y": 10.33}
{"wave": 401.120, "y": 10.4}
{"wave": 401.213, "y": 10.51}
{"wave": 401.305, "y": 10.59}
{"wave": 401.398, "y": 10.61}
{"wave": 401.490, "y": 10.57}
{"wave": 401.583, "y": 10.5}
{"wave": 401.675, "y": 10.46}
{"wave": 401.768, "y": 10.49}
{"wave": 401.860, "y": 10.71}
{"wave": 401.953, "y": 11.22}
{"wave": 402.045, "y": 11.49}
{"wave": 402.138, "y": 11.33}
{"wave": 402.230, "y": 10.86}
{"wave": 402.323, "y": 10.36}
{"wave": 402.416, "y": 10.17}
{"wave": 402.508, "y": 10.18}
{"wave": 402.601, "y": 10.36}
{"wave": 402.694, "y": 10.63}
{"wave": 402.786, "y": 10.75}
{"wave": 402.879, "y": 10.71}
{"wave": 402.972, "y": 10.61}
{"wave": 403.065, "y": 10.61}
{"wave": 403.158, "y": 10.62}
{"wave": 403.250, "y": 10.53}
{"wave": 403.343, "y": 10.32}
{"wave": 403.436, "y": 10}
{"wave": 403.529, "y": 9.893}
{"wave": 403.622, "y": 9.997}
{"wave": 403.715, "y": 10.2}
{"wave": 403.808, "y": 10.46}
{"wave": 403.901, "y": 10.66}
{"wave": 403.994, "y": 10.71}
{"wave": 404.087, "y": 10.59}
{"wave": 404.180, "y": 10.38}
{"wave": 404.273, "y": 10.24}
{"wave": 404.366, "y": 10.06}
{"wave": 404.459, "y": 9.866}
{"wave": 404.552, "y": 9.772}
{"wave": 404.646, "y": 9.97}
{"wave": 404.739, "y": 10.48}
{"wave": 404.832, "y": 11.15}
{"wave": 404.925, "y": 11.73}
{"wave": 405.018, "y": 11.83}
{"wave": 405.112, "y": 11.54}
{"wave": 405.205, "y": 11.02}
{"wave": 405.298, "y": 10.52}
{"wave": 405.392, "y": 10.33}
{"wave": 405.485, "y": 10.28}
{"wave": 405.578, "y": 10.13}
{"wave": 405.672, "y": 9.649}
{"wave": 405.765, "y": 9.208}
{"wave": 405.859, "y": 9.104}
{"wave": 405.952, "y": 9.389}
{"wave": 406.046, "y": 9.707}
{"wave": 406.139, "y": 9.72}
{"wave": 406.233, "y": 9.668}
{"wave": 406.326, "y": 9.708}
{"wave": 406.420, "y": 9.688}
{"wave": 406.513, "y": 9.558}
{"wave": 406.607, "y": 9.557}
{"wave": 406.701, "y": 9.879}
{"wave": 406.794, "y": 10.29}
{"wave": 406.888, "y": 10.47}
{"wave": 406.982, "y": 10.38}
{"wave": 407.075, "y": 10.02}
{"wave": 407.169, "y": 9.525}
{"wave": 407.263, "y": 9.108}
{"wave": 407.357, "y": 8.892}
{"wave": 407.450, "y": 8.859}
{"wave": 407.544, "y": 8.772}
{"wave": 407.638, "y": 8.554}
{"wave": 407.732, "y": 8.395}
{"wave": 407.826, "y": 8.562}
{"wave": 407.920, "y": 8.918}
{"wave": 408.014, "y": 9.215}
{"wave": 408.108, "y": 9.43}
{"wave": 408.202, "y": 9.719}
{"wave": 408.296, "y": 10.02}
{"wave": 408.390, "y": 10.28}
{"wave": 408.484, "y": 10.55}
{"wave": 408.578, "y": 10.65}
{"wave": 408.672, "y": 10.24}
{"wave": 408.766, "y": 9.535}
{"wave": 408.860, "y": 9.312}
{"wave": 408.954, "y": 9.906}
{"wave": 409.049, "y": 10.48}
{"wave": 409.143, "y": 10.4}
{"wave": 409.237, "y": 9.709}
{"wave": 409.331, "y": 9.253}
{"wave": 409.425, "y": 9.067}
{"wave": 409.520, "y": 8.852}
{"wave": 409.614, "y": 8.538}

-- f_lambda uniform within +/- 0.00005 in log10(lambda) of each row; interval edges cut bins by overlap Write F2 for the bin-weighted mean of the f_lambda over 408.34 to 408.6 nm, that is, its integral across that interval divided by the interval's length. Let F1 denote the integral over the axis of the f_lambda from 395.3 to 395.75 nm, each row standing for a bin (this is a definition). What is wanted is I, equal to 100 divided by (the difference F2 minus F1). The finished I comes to 15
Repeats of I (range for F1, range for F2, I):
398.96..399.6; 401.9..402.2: 21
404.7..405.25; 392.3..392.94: 49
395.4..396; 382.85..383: 57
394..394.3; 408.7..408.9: 14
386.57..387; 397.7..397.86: 22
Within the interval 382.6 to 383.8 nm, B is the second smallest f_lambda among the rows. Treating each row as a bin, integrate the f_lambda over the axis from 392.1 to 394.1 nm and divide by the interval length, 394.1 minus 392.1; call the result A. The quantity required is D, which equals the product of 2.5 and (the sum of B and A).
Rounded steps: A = 7.2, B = 5.845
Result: 33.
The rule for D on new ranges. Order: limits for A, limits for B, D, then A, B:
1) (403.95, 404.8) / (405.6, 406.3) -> 49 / 10.2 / 9.208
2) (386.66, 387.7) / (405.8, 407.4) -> 46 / 9.3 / 9.104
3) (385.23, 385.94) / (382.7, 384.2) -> 34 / 7.9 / 5.845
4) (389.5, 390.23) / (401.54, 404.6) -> 46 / 8.4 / 9.866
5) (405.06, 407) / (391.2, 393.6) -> 39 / 10.0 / 5.609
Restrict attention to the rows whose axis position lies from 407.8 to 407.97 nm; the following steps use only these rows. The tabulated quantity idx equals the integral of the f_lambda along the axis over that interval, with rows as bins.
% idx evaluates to 1.49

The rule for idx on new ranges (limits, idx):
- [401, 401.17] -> 1.76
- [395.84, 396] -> 1.23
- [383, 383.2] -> 1.29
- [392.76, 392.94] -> 1.28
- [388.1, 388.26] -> 1.21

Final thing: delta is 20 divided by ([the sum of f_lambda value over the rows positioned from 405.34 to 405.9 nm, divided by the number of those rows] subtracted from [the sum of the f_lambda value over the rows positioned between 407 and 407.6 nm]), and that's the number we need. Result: 0.44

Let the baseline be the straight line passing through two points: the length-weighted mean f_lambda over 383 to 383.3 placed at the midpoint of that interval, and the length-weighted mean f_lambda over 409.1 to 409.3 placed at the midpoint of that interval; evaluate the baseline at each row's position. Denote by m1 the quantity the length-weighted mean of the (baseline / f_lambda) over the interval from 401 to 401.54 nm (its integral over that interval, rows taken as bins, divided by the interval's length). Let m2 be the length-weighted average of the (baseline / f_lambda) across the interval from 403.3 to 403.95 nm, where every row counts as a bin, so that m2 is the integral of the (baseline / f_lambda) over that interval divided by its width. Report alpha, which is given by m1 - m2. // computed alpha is -0.06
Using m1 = 0.84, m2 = 0.90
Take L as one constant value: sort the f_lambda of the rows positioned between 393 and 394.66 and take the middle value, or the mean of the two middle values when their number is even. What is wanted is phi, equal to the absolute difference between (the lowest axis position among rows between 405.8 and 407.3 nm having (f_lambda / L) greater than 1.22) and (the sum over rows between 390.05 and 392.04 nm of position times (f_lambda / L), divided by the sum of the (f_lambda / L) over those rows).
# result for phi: 14.79 nm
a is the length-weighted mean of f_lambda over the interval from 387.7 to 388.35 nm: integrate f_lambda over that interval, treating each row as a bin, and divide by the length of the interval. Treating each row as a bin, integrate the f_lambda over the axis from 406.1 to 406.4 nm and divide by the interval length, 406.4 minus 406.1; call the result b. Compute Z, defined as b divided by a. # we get 1.30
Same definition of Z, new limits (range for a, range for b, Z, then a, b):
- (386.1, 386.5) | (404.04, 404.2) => 1.31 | 8.0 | 10.5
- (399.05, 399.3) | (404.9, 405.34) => 1.11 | 10.2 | 11.3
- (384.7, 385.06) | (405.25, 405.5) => 1.28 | 8.1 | 10.4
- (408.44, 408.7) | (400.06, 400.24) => 0.99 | 10.5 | 10.4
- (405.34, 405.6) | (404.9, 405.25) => 1.12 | 10.3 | 11.5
